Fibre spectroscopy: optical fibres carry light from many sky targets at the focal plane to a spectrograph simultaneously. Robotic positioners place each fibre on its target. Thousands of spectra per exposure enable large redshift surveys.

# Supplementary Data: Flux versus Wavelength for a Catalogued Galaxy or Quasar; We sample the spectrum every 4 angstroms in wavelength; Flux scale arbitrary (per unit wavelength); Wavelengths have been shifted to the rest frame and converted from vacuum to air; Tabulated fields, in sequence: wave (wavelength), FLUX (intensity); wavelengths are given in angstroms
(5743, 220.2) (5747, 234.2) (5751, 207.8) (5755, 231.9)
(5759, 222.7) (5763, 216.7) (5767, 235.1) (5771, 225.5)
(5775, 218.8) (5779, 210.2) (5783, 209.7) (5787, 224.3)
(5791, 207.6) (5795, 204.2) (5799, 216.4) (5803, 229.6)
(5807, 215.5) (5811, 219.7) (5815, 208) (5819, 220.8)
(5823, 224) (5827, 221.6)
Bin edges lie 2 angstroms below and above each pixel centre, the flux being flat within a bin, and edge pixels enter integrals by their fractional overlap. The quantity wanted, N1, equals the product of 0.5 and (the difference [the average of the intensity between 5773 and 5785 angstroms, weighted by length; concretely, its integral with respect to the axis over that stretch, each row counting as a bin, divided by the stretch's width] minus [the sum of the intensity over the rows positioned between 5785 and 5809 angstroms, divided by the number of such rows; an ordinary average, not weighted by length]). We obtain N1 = -1.7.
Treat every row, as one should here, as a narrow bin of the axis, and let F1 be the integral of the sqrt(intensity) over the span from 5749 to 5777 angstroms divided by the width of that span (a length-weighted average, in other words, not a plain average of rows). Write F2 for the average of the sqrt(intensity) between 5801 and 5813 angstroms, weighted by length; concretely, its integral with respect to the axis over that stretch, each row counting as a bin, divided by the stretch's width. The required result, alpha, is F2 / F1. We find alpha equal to 1.00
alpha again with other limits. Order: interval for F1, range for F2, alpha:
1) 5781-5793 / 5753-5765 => 1.02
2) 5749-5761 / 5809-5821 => 0.99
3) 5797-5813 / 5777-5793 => 0.98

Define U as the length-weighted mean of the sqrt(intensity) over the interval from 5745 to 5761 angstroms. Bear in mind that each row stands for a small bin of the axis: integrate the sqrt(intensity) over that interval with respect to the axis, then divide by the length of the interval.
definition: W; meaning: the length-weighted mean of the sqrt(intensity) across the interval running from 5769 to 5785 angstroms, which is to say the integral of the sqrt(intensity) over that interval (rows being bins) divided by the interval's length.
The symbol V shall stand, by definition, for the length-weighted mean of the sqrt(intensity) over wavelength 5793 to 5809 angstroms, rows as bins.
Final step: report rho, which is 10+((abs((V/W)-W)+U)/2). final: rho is 24.3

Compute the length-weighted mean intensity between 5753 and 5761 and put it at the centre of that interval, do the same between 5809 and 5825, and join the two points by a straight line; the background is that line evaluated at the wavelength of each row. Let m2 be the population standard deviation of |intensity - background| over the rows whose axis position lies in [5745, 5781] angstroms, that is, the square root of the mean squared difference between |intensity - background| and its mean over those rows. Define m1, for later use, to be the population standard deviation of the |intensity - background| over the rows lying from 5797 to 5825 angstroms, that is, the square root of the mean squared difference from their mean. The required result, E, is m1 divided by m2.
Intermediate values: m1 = 3.2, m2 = 5.7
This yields 0.57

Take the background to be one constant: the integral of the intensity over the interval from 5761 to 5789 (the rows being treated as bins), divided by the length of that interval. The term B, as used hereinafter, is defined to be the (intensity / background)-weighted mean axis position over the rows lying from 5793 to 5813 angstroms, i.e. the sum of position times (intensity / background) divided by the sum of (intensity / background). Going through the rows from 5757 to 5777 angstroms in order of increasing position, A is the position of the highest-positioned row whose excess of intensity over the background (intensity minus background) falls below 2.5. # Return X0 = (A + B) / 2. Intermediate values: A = 5775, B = 5803.1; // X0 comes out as 5789.1 angstroms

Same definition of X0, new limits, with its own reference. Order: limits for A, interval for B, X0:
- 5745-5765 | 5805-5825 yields 5789.0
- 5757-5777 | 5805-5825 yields 5795.0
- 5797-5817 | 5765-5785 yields 5794.9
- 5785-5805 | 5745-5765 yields 5777.0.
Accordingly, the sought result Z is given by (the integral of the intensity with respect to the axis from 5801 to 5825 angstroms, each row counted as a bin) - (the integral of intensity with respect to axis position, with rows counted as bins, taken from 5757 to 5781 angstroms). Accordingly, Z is -46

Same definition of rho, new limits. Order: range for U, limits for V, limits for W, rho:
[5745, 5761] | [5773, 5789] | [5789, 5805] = 24.3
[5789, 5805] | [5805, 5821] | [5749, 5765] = 24.2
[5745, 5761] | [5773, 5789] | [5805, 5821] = 24.3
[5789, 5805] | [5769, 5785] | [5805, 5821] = 24.2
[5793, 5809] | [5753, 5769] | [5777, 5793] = 24.1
